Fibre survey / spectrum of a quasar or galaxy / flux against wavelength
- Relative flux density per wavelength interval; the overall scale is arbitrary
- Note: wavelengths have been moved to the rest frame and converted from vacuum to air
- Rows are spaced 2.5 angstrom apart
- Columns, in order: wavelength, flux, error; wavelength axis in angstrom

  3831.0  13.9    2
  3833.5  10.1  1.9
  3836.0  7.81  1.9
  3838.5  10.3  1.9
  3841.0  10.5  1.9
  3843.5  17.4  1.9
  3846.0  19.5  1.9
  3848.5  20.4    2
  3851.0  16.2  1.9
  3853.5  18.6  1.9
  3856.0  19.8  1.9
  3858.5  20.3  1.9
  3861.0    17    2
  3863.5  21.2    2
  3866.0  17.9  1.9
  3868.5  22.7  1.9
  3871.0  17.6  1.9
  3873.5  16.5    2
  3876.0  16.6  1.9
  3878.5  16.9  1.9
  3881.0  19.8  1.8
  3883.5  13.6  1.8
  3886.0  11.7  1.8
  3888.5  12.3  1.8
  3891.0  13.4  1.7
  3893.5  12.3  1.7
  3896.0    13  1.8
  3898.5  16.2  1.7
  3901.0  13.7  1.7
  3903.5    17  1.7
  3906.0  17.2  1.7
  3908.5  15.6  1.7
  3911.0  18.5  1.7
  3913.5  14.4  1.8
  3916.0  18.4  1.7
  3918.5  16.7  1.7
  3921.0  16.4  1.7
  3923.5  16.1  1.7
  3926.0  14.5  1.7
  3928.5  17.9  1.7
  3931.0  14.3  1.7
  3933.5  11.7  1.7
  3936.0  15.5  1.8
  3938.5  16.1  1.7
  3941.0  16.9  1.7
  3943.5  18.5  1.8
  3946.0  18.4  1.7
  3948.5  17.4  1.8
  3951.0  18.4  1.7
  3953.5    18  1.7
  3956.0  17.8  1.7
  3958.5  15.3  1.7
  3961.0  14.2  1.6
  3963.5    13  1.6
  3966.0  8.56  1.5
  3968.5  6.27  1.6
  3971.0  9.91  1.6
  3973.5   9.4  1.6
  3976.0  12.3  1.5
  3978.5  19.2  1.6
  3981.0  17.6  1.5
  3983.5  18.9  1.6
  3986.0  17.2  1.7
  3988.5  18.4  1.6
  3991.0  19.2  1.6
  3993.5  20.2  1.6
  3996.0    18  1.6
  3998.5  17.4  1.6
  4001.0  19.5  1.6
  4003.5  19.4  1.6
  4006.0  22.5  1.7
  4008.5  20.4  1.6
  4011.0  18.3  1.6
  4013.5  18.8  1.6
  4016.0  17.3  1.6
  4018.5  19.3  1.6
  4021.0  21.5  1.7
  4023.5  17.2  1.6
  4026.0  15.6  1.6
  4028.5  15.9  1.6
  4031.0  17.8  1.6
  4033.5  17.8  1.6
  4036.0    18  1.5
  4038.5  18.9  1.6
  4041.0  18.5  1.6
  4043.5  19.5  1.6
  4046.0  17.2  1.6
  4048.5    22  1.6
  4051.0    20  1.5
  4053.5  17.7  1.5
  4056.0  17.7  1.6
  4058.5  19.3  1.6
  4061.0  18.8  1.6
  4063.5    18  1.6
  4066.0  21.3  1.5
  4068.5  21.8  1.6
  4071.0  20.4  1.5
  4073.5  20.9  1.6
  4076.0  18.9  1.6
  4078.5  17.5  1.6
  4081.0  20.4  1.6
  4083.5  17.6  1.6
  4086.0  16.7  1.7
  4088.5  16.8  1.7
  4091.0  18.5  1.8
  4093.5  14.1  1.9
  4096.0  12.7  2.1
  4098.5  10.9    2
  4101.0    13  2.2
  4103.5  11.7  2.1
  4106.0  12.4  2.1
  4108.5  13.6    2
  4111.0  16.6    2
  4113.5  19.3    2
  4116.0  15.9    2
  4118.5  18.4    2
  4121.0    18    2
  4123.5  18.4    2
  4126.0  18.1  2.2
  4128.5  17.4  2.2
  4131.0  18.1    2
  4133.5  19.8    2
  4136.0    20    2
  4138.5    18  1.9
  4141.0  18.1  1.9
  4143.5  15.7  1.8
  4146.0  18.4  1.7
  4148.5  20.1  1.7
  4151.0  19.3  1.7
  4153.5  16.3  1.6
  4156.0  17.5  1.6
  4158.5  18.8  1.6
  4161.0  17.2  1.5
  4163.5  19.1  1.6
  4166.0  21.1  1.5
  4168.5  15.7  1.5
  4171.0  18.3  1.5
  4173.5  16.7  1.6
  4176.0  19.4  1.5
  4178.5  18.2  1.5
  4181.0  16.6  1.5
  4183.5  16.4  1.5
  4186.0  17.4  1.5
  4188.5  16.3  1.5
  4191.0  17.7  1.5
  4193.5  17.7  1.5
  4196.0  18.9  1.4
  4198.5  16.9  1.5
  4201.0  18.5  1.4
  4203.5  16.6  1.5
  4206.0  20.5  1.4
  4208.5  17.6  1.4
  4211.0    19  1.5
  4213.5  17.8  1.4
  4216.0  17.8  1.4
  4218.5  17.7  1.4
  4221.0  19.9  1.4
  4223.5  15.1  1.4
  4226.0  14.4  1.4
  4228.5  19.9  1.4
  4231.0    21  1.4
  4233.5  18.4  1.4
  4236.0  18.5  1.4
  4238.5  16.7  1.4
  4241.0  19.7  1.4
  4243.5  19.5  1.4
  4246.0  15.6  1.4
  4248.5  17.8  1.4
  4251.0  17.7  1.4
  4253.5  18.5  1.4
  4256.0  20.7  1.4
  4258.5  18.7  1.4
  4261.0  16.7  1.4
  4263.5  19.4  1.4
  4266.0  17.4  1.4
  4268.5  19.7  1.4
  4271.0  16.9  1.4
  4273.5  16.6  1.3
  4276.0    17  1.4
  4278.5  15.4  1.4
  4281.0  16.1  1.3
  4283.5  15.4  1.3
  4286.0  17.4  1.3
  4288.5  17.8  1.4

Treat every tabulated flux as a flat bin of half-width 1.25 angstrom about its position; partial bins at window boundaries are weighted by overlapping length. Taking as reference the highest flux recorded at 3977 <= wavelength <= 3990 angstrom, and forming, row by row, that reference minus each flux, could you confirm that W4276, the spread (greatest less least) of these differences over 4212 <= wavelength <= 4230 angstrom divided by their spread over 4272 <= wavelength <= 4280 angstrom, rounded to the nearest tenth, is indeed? 3.4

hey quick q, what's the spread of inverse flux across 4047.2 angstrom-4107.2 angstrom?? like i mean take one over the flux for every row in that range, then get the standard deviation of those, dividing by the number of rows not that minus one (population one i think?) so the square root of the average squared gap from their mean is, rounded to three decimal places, 0.013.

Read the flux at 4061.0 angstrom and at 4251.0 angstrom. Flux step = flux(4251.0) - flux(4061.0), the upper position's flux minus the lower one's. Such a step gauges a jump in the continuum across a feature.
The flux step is -1.1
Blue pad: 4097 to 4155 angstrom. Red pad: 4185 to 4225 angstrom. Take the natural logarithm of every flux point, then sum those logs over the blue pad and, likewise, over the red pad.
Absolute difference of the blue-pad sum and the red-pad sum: 19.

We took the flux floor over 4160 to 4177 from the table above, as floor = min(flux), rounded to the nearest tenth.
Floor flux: 15.7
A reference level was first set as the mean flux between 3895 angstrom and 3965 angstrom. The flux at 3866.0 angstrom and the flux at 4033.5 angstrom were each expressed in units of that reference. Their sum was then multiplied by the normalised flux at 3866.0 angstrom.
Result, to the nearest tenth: 2.5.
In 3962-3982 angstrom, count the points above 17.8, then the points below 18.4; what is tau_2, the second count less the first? 6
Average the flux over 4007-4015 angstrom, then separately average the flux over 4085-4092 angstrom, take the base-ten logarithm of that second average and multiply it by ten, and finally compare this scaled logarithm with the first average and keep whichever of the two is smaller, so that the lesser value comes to 12.4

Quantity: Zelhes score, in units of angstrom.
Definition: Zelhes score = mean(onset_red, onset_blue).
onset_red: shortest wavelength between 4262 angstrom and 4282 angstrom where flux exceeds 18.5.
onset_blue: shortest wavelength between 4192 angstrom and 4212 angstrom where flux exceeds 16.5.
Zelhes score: 4228.5 angstrom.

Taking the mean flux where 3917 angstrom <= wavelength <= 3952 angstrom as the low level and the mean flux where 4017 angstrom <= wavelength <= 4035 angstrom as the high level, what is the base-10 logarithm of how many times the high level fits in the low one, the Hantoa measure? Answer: -0.04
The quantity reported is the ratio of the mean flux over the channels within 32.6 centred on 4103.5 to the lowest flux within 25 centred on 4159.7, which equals 0.95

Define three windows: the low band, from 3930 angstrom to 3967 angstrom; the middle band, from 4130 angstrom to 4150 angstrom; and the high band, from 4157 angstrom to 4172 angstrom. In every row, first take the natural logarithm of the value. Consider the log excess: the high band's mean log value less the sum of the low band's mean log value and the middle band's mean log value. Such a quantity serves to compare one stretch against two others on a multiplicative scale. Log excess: -2.74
